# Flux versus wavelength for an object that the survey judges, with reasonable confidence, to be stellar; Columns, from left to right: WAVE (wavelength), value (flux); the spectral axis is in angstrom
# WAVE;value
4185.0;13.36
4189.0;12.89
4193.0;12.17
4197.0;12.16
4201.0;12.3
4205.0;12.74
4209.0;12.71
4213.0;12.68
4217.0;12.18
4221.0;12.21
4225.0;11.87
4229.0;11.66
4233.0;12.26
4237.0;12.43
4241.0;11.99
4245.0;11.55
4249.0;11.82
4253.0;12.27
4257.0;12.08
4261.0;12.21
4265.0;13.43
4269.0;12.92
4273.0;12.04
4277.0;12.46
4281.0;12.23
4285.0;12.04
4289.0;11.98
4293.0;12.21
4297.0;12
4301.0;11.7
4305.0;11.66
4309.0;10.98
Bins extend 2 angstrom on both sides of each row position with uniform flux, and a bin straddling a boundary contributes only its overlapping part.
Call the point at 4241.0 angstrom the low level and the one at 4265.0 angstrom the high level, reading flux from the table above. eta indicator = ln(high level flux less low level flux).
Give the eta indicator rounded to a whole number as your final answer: 0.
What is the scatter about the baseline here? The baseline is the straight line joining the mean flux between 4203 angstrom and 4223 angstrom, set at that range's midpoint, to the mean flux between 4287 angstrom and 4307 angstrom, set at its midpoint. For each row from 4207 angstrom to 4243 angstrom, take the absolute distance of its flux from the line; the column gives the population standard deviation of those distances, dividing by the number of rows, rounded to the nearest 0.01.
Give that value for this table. 0.20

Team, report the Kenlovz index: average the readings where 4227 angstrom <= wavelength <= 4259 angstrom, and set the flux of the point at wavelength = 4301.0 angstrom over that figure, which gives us 0.97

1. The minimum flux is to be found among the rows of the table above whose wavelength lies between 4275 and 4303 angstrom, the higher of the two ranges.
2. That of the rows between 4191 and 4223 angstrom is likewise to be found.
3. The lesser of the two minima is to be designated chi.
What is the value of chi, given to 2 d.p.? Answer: 11.70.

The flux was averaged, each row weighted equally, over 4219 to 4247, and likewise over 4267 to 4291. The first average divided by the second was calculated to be 0.98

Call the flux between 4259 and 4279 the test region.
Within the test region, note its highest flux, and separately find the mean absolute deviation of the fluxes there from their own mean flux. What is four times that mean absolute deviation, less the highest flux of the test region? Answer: -11.63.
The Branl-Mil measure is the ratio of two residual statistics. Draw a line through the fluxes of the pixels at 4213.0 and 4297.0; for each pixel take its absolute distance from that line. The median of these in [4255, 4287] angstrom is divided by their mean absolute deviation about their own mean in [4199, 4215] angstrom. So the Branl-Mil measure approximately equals 1.1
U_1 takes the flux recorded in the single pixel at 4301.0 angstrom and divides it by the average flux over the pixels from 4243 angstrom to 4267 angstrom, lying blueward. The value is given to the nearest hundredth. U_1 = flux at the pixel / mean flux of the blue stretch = 0.96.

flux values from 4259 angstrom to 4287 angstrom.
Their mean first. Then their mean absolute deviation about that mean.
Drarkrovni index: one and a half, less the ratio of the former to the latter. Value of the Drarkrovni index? -30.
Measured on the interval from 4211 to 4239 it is -49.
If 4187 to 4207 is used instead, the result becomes -41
